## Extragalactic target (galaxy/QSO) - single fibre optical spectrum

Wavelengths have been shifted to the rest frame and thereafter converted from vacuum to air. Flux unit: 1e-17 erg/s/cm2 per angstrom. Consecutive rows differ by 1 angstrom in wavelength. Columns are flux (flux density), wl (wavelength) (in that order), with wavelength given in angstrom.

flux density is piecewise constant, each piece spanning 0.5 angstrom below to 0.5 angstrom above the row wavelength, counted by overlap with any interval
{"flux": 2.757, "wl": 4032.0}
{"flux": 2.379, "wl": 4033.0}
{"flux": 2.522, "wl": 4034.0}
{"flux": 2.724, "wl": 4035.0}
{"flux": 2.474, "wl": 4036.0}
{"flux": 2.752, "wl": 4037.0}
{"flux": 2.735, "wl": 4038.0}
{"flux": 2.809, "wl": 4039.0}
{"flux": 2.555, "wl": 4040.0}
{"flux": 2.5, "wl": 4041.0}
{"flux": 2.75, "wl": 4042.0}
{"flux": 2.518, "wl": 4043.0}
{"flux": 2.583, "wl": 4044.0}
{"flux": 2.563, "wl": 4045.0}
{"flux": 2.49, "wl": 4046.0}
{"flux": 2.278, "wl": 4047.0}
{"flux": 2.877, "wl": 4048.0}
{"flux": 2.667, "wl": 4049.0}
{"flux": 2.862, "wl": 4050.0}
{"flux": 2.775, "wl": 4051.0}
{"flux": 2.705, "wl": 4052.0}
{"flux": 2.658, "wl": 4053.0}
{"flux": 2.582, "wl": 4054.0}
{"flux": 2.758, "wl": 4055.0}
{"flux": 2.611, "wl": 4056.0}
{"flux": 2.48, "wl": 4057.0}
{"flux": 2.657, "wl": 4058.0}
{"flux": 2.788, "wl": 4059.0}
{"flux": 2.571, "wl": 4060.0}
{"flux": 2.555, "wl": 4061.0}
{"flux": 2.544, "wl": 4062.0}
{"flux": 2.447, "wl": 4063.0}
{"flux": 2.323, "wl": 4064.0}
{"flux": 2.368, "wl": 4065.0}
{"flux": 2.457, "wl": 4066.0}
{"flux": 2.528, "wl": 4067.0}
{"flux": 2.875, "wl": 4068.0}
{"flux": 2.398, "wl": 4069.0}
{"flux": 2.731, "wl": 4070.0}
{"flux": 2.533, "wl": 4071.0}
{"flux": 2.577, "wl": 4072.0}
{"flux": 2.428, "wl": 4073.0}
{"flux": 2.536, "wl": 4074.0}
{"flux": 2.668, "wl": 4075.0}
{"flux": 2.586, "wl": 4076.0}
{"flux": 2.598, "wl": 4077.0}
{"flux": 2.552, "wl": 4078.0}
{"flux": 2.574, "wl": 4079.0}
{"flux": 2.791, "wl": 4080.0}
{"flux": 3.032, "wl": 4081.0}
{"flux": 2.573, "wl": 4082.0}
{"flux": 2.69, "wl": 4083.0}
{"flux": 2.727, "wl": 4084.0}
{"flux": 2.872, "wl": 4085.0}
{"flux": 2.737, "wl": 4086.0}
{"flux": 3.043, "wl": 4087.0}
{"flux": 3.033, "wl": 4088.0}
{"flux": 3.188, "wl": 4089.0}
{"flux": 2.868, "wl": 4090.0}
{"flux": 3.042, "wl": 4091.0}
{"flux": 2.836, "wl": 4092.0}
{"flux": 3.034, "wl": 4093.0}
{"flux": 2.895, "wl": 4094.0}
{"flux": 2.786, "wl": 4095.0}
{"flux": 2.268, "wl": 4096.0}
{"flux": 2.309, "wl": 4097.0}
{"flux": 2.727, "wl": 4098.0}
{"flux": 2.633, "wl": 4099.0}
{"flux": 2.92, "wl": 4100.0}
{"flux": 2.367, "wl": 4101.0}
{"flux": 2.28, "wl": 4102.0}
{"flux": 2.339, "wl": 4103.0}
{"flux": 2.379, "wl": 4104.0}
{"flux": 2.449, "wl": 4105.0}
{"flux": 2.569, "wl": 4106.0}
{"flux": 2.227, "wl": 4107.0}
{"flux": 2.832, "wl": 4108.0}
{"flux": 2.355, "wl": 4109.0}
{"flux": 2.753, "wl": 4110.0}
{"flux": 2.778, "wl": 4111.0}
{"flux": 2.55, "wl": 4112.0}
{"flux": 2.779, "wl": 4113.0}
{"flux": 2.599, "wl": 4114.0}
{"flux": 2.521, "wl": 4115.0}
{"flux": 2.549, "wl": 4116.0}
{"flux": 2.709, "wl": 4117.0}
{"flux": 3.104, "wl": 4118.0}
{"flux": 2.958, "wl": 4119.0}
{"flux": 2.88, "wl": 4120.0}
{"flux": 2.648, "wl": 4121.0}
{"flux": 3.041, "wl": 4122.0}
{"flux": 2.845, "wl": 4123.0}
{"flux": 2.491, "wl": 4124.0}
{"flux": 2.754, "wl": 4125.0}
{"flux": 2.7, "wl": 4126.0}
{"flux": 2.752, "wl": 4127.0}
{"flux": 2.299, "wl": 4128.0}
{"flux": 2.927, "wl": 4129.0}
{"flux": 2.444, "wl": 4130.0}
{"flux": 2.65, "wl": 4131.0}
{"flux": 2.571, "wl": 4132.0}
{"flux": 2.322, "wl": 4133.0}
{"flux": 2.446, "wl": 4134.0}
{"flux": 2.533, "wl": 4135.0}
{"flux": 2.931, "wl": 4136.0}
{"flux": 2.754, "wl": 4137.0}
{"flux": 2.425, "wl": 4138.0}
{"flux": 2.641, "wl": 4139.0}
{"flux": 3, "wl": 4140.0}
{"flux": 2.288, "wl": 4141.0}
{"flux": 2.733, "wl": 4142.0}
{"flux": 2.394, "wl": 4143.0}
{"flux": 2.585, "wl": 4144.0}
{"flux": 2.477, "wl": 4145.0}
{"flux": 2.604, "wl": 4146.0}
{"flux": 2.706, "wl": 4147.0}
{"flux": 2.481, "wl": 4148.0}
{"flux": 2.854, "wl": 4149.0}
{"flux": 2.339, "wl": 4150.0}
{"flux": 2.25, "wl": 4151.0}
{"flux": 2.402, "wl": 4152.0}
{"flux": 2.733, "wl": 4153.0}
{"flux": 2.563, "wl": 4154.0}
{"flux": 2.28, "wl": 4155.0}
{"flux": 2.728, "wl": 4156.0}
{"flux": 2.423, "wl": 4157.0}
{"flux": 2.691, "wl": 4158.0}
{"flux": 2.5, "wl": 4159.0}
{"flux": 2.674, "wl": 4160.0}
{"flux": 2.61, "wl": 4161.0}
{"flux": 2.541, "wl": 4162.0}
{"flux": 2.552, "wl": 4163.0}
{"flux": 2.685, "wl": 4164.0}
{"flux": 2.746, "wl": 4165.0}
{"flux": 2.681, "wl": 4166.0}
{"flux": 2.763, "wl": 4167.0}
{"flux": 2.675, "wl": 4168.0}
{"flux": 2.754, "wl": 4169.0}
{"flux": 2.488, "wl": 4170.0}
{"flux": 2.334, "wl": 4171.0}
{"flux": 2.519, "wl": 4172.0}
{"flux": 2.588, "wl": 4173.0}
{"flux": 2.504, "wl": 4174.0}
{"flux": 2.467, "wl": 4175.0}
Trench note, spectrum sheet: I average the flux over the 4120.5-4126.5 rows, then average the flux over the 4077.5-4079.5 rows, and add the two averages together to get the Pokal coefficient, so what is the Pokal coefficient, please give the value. 5.31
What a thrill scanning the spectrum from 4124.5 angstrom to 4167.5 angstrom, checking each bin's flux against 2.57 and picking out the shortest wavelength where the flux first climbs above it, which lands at 4125.0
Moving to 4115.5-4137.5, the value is 4117.0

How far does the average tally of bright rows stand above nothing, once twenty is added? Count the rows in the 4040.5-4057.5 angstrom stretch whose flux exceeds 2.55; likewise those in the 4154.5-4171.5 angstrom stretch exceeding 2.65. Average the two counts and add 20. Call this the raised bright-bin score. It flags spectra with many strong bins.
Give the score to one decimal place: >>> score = 30.5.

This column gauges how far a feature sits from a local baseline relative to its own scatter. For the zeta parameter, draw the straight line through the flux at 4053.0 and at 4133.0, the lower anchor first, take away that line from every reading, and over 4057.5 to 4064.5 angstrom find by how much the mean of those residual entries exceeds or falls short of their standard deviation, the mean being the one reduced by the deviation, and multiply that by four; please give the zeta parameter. -0.8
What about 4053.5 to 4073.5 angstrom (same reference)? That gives -0.8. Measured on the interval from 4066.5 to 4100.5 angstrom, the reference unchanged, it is -0.2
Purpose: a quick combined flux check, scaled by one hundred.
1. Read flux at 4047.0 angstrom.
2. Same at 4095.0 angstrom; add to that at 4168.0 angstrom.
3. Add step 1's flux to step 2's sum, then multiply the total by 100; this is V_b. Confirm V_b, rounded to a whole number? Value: 774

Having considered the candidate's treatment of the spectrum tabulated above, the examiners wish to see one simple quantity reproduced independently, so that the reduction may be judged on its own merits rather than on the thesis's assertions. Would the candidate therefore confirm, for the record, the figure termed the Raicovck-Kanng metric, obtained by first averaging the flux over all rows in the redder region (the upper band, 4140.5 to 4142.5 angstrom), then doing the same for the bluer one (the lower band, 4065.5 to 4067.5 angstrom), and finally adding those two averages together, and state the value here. 5.00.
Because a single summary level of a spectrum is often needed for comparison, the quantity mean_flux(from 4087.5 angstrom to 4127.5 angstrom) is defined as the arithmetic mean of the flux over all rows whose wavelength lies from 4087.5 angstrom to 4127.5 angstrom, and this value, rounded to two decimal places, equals 2.69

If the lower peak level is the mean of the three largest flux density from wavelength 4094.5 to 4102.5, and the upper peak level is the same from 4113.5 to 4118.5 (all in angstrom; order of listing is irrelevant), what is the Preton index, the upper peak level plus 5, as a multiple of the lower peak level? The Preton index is 2.78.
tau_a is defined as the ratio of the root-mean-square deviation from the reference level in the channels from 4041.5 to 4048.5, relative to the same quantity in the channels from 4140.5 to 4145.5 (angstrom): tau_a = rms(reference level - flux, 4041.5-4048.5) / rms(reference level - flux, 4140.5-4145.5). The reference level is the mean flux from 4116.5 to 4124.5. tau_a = 0.83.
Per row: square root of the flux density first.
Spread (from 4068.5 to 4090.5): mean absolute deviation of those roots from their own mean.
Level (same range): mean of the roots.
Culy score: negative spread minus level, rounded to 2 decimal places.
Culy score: -1.70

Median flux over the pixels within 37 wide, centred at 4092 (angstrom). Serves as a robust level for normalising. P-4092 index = 2.69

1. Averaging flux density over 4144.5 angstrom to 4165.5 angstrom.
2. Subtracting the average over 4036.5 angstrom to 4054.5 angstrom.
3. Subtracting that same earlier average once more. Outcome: -2.73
